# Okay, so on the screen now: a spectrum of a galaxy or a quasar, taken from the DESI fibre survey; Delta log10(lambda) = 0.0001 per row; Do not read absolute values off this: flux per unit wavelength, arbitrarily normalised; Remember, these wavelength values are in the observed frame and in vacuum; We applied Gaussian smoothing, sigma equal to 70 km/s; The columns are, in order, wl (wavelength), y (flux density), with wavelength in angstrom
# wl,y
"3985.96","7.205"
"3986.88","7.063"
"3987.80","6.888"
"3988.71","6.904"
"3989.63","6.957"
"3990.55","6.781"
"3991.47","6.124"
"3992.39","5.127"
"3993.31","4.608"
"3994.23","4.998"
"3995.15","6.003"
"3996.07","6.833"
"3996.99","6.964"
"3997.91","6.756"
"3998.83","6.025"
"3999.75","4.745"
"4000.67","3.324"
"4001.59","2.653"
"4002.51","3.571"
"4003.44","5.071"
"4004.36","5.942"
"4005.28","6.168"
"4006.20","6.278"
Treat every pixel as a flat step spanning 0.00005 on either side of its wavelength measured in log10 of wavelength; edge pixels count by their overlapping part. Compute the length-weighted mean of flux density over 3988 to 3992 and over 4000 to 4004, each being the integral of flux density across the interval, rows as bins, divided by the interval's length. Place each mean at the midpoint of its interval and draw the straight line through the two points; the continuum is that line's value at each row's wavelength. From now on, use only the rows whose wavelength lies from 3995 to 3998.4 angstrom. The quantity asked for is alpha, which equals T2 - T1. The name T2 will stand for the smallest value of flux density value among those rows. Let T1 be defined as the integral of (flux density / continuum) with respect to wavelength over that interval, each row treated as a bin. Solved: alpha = 1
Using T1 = 4.5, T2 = 6.003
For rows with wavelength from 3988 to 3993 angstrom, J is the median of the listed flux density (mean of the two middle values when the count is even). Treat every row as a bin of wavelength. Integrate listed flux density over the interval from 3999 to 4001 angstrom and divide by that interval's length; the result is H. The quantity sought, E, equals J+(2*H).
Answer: 15.5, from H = 4.4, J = 6.8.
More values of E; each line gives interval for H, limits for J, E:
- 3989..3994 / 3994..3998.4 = 18.6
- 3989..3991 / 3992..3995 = 18.7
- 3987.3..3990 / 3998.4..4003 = 17.4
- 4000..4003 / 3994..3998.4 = 13.4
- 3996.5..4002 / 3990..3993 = 16.4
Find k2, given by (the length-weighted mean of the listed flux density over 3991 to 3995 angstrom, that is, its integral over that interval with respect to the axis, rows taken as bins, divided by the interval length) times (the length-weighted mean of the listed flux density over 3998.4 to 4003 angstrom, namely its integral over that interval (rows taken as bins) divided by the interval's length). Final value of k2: 21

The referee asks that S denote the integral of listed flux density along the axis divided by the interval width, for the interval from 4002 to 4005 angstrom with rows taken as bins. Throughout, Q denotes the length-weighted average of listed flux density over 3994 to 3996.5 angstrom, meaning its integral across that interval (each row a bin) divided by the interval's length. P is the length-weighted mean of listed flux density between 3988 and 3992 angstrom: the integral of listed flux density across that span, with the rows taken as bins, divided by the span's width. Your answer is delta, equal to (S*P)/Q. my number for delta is 5.4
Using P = 6.7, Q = 6.02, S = 4.9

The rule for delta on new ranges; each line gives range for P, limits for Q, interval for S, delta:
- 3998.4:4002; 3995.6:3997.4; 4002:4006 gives 3.2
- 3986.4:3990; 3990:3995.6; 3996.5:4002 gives 6.3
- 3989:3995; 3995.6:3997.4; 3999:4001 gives 3.7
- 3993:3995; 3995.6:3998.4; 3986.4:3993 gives 4.8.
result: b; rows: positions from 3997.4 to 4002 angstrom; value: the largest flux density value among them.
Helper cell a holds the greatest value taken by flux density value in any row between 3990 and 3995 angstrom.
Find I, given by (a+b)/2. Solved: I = 6.77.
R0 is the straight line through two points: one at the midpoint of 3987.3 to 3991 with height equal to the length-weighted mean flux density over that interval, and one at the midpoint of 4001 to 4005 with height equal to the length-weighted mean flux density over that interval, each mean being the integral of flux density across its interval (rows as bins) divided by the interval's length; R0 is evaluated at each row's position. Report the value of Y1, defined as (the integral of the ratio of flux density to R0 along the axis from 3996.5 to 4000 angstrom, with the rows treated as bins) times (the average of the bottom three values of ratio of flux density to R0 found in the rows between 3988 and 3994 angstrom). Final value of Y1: 3.48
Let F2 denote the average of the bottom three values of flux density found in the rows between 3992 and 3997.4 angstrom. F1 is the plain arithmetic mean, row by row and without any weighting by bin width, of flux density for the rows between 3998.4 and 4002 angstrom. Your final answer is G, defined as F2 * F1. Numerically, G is 21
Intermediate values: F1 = 4.2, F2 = 4.9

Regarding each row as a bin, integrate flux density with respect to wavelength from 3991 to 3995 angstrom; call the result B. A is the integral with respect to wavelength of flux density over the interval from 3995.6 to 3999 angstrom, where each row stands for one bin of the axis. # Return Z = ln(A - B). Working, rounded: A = 22.8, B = 21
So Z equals 0.5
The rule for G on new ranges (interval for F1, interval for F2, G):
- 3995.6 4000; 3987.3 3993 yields 38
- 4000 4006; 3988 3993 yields 27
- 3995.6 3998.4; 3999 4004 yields 22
